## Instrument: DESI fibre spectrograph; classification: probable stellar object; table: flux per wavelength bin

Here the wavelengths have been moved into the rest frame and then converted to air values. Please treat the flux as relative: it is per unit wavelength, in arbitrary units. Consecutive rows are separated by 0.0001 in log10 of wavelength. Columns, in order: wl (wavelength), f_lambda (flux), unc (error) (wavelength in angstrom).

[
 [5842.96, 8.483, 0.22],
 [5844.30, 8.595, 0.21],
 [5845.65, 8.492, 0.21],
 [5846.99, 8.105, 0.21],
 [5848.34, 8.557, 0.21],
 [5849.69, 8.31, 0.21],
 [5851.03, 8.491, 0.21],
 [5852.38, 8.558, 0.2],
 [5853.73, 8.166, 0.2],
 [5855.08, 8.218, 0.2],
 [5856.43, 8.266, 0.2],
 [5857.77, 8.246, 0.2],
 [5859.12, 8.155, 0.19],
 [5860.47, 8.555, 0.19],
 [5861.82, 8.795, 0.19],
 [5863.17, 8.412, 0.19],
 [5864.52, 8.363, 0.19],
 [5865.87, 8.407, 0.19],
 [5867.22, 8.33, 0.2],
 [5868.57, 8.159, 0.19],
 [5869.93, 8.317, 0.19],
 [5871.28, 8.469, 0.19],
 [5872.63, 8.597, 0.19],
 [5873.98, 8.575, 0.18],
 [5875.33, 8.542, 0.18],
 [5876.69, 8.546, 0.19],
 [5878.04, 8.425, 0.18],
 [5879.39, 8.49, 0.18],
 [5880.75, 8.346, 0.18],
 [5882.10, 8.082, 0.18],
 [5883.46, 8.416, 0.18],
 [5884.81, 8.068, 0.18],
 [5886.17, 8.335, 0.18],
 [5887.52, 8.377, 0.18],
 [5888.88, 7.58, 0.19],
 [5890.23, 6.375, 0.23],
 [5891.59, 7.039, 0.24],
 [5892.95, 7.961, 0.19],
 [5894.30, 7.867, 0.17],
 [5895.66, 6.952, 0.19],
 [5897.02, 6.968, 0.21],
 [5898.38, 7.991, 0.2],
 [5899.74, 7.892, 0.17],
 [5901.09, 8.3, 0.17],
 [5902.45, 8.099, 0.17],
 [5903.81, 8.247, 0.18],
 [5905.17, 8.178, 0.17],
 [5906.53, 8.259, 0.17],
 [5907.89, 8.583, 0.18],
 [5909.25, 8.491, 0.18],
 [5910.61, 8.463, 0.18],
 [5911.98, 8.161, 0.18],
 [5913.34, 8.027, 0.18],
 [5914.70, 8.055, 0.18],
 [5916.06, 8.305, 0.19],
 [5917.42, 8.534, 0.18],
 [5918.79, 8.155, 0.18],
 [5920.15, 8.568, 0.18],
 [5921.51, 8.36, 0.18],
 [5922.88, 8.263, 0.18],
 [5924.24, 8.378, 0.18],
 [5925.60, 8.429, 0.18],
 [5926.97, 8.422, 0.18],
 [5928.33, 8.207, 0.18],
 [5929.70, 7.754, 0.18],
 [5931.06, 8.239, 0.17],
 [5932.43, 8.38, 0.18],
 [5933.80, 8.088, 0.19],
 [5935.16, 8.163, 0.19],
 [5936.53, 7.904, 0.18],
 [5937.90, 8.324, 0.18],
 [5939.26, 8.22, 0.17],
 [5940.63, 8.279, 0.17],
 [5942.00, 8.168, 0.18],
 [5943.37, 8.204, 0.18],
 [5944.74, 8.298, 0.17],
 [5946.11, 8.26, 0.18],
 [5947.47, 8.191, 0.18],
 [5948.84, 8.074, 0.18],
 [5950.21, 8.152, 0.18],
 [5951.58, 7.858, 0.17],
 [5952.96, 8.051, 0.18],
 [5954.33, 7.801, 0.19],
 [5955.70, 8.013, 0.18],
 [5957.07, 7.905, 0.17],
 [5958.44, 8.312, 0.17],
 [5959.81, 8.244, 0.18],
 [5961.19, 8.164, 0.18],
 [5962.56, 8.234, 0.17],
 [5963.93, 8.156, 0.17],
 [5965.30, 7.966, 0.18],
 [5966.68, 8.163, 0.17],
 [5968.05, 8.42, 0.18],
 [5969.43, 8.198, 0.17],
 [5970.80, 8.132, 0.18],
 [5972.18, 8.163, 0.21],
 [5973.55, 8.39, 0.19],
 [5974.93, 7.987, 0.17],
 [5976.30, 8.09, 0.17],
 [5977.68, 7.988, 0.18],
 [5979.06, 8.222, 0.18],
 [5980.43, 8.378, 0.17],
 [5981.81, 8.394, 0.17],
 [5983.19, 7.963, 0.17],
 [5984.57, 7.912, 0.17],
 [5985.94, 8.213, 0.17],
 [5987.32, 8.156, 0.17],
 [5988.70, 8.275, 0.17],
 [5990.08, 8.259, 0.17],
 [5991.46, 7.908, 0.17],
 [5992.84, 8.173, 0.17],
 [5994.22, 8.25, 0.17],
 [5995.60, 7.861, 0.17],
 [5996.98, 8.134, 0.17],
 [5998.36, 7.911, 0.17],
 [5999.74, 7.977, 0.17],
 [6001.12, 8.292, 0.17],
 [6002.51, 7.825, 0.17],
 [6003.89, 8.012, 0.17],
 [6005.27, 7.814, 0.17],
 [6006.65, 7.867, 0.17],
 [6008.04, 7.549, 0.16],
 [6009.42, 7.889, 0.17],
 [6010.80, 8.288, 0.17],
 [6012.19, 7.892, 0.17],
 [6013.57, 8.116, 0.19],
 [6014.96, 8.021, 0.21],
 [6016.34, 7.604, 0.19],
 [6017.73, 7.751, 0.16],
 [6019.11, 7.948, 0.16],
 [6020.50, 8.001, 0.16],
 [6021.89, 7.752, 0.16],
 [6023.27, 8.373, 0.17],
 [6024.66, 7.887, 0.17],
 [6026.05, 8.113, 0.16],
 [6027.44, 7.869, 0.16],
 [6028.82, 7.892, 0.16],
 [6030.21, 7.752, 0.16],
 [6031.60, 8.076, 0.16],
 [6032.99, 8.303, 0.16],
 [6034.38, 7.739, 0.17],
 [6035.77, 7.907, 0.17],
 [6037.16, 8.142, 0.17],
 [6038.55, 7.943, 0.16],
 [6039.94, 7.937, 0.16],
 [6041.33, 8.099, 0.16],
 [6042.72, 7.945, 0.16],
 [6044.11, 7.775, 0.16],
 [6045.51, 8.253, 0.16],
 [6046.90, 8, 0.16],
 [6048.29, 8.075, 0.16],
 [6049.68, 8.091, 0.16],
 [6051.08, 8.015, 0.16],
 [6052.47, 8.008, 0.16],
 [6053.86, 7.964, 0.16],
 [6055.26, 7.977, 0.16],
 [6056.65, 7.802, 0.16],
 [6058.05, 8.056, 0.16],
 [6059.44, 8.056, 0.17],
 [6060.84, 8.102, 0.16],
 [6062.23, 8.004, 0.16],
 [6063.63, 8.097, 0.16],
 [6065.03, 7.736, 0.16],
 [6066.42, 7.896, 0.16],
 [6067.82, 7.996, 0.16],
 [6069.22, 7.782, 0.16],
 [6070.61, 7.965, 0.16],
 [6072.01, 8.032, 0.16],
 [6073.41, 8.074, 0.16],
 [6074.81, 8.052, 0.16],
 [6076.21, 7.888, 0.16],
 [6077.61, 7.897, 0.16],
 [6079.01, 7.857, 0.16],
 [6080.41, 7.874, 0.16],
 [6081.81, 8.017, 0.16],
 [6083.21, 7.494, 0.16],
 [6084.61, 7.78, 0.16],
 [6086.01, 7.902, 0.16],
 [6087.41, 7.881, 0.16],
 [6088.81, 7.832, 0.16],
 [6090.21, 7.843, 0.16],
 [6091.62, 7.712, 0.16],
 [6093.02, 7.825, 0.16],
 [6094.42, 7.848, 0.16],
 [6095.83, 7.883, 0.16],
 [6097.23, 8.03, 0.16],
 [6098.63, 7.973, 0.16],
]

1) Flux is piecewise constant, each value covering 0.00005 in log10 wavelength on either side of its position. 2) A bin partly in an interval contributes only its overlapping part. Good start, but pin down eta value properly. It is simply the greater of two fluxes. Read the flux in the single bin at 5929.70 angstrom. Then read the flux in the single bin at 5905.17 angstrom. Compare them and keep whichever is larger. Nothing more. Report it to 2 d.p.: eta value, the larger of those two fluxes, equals 8.18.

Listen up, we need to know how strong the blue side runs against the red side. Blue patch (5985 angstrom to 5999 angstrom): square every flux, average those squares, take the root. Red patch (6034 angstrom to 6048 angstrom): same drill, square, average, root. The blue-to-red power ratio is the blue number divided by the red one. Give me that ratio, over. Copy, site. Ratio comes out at 1.018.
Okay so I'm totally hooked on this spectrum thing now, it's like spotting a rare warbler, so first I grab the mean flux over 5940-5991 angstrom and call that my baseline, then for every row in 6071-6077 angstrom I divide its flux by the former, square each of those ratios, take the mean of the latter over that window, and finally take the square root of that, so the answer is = 0.98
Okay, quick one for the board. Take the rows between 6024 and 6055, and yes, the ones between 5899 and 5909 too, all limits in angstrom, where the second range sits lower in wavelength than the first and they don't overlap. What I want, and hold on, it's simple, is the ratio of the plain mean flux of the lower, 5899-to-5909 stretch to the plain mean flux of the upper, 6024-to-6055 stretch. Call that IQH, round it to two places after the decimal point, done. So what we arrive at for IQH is 1.03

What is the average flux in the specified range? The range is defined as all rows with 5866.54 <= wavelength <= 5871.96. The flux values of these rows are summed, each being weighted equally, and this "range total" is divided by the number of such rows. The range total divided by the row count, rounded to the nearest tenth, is 8.3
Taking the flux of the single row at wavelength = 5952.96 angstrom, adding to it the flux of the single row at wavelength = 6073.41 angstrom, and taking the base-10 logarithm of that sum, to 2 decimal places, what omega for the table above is 1.21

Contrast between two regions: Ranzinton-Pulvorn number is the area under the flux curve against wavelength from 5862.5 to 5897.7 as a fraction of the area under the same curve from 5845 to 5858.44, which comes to 2.5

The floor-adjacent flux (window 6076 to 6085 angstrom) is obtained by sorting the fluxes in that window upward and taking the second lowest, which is 7.78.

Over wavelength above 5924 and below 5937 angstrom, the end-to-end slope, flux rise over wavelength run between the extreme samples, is -0.039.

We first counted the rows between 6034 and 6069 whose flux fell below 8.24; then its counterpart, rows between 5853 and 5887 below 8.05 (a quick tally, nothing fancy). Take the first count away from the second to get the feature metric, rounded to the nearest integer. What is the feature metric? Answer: -24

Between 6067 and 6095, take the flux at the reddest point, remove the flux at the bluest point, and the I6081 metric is -0.15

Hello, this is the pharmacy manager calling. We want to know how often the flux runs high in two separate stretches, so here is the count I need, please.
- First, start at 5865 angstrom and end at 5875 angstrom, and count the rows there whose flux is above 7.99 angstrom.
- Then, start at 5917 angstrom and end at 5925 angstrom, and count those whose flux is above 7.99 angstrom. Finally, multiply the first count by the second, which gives 42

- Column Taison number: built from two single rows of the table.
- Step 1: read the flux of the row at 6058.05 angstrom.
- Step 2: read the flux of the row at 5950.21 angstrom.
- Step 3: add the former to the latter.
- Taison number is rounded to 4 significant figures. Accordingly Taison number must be 16.21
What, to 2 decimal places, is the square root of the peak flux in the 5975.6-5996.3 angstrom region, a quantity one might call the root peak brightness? 2.90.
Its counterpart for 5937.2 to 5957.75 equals 2.89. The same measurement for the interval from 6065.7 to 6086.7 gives 2.84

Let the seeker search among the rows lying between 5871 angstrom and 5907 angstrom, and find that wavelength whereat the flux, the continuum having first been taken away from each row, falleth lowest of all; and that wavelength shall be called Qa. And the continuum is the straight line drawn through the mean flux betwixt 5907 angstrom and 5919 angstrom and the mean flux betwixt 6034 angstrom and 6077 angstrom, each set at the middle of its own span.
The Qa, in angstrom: 5890.23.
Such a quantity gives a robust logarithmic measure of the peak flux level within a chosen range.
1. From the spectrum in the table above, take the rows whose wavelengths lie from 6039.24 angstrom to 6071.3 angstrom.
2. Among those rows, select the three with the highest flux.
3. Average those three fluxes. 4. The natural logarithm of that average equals 2.10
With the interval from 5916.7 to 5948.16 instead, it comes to 2.14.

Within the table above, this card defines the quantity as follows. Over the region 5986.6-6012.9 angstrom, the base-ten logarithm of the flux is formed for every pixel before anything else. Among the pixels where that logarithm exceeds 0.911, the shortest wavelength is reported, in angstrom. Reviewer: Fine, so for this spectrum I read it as 5987.32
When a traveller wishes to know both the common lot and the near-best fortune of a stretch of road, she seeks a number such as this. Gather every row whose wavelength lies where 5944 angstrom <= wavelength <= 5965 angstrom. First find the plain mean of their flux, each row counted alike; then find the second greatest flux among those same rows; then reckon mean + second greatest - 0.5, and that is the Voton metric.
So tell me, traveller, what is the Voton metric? 15.9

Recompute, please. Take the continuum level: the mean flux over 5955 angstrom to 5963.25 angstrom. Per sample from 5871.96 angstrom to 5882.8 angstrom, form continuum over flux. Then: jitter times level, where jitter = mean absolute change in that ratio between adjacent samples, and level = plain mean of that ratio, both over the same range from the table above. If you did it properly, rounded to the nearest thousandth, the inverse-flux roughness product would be 0.010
